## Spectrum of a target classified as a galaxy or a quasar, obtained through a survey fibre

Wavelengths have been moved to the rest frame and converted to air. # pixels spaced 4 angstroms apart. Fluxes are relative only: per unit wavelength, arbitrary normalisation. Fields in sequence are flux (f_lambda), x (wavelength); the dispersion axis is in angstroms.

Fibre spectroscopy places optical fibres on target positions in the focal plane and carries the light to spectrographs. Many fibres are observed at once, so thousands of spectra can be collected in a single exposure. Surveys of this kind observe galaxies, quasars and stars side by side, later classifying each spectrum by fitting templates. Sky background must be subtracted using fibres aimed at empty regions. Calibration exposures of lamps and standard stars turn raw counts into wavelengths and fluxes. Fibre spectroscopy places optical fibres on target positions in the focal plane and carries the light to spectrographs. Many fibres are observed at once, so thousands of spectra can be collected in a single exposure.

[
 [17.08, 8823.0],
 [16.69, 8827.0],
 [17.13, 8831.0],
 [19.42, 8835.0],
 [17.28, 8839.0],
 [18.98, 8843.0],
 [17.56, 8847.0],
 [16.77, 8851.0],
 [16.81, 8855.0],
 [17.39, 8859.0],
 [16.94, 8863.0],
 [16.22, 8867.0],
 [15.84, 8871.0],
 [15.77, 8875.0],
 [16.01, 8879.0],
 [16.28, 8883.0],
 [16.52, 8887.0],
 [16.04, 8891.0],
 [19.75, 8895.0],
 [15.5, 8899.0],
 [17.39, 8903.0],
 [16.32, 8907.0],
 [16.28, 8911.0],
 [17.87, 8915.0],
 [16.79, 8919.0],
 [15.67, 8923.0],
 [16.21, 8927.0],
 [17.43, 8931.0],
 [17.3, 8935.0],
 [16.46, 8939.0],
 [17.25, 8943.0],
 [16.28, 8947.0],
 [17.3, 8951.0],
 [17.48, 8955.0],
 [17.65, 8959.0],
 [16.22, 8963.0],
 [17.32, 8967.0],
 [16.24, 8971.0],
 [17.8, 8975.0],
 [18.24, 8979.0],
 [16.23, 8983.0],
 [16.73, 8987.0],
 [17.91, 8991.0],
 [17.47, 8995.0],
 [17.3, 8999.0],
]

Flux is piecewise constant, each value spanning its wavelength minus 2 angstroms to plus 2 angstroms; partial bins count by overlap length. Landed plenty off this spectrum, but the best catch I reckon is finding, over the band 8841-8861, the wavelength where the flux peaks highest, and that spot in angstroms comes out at 8843.0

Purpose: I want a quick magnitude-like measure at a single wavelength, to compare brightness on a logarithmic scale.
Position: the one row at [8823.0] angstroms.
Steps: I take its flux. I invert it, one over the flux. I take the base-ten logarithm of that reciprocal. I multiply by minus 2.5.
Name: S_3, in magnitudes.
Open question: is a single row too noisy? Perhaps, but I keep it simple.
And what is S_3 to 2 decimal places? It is 3.08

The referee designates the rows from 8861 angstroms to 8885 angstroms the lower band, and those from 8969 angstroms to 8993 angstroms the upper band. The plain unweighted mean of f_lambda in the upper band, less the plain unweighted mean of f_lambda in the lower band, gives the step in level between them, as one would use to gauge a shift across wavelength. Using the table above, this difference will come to 1.0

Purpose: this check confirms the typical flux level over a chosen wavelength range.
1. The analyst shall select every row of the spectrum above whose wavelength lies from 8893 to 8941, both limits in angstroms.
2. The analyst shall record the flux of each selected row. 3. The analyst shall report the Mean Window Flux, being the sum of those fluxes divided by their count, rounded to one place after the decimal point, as 16.9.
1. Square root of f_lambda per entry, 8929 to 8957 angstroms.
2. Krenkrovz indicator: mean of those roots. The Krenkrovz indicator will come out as 4.13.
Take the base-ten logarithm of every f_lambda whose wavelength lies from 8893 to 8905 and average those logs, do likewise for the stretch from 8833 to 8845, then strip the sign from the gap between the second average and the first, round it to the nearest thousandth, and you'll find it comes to 0.026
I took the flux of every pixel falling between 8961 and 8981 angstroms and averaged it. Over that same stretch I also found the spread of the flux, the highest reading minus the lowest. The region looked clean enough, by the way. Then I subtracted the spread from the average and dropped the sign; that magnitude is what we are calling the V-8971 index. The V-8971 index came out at 15.1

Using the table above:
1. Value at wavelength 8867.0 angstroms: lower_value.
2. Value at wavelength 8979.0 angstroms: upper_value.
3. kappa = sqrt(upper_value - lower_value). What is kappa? 1.4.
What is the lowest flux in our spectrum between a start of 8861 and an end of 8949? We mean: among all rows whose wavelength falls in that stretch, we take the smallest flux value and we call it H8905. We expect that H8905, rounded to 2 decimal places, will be 15.50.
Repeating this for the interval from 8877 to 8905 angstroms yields 15.50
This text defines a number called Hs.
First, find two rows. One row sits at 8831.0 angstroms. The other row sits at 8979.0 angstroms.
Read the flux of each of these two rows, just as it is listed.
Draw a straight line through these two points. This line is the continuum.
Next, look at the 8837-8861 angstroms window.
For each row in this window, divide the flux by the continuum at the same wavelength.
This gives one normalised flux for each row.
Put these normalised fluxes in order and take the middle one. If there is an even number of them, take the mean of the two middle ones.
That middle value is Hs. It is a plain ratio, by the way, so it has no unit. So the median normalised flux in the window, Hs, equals 1.00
